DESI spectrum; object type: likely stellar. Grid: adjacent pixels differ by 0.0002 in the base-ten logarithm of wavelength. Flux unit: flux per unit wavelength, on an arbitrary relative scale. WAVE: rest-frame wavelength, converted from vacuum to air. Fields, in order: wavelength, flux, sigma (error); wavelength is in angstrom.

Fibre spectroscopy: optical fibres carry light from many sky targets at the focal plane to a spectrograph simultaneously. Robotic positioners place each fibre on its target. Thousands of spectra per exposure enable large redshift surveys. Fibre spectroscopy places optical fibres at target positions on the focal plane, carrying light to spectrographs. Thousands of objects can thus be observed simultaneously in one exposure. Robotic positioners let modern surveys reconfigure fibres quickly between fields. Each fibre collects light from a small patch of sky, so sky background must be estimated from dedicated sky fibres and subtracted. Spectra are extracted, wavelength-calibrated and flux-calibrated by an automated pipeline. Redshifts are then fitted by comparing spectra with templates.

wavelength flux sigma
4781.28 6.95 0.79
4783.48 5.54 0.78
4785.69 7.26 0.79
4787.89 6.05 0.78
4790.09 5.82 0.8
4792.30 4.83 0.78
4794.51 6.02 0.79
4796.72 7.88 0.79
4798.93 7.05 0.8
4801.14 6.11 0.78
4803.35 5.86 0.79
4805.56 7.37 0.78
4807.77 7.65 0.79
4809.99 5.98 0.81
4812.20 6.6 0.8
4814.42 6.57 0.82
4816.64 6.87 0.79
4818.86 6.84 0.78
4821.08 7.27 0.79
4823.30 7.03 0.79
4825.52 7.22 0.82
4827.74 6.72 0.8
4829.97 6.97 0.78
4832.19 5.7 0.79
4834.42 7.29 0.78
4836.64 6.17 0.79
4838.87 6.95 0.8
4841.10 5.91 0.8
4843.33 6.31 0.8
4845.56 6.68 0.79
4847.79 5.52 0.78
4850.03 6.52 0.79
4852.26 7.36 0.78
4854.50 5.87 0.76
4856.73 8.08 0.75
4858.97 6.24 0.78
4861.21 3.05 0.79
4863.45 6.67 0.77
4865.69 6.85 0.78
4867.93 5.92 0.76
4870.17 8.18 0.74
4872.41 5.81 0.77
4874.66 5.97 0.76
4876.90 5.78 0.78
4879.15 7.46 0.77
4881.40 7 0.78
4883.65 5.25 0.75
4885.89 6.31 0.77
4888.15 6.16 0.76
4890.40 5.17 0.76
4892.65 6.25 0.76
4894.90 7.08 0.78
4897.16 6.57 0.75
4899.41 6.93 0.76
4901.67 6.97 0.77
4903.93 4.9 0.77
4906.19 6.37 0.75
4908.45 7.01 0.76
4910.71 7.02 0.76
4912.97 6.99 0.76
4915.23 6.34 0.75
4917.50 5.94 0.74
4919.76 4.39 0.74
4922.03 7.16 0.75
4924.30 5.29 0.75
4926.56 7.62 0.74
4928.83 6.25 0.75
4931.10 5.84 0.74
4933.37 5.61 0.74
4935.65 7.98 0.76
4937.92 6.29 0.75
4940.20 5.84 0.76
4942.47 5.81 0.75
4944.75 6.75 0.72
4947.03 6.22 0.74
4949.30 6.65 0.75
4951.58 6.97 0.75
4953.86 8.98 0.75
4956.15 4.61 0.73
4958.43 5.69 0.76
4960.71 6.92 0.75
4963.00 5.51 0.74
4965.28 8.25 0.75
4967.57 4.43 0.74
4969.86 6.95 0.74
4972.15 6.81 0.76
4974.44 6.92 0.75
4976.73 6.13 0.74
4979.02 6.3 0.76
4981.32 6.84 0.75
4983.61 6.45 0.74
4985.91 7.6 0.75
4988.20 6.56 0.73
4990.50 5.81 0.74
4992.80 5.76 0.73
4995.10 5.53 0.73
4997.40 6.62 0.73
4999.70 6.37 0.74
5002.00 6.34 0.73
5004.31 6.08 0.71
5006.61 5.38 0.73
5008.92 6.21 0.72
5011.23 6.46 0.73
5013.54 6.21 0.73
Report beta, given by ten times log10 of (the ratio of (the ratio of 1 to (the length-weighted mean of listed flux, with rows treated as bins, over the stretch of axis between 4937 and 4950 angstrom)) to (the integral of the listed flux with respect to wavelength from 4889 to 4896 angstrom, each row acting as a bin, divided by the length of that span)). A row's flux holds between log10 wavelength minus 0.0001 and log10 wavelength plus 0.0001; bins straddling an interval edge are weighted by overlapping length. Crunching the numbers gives -15.9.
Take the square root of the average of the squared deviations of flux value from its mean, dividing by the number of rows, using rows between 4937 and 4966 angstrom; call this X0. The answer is 1.1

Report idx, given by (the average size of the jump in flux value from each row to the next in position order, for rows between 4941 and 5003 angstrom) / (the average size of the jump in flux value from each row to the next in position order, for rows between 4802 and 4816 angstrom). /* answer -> 1.3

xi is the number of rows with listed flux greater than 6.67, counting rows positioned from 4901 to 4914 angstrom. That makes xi 4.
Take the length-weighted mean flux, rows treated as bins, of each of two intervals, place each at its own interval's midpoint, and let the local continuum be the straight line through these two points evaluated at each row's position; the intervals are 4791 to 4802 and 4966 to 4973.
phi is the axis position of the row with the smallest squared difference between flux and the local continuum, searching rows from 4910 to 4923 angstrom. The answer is 4915.23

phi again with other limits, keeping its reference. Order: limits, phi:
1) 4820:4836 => 4827.74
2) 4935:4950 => 4947.03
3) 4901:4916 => 4915.23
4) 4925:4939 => 4928.83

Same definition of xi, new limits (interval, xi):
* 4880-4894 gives 1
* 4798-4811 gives 3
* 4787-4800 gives 2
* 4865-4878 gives 2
